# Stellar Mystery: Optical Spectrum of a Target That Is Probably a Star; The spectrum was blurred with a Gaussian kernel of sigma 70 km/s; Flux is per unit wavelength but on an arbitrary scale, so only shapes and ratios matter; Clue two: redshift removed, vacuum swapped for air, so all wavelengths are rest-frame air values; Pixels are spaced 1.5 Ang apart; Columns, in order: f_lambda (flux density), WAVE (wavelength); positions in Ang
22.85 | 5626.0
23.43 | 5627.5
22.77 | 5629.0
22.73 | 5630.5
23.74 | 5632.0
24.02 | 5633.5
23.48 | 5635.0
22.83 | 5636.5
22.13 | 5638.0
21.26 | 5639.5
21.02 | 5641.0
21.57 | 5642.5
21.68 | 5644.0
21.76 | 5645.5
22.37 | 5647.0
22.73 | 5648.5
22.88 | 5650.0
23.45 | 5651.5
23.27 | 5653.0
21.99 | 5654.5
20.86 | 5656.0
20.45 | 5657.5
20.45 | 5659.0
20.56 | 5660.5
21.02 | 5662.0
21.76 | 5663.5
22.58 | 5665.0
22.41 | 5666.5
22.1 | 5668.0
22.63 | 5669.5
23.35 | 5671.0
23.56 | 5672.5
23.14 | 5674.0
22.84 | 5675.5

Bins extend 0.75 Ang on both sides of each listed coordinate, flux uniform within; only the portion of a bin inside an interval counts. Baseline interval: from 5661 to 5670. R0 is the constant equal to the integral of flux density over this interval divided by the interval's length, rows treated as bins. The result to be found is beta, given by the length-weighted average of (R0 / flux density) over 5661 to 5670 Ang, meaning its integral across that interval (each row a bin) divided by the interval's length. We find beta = 1.00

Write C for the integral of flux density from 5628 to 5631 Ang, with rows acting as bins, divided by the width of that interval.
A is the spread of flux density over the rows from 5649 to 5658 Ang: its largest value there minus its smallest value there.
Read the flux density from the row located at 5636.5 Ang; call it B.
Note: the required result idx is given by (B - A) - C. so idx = -3.0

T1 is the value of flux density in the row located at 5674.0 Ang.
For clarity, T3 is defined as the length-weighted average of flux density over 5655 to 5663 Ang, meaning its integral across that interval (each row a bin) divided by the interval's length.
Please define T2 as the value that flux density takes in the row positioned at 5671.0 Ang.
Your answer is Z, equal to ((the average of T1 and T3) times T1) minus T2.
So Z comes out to 484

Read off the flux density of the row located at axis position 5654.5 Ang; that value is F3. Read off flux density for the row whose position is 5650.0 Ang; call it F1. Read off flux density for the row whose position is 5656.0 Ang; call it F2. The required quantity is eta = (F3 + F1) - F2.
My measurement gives 24.0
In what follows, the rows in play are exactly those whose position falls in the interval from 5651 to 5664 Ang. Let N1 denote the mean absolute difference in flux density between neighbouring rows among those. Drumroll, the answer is 0.54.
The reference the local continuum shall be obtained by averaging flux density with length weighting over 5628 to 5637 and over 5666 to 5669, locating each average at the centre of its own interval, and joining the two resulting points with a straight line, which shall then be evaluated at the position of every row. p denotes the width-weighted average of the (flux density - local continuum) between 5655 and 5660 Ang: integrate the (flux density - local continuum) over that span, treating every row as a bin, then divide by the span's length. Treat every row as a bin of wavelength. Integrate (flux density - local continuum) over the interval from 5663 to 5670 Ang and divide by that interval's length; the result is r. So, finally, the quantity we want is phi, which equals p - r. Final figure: -2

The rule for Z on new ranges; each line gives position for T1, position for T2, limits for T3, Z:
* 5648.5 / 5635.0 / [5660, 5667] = 481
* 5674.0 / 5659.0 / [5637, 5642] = 497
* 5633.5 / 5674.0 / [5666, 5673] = 539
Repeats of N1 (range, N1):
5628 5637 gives 0.50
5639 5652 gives 0.33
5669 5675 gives 0.45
